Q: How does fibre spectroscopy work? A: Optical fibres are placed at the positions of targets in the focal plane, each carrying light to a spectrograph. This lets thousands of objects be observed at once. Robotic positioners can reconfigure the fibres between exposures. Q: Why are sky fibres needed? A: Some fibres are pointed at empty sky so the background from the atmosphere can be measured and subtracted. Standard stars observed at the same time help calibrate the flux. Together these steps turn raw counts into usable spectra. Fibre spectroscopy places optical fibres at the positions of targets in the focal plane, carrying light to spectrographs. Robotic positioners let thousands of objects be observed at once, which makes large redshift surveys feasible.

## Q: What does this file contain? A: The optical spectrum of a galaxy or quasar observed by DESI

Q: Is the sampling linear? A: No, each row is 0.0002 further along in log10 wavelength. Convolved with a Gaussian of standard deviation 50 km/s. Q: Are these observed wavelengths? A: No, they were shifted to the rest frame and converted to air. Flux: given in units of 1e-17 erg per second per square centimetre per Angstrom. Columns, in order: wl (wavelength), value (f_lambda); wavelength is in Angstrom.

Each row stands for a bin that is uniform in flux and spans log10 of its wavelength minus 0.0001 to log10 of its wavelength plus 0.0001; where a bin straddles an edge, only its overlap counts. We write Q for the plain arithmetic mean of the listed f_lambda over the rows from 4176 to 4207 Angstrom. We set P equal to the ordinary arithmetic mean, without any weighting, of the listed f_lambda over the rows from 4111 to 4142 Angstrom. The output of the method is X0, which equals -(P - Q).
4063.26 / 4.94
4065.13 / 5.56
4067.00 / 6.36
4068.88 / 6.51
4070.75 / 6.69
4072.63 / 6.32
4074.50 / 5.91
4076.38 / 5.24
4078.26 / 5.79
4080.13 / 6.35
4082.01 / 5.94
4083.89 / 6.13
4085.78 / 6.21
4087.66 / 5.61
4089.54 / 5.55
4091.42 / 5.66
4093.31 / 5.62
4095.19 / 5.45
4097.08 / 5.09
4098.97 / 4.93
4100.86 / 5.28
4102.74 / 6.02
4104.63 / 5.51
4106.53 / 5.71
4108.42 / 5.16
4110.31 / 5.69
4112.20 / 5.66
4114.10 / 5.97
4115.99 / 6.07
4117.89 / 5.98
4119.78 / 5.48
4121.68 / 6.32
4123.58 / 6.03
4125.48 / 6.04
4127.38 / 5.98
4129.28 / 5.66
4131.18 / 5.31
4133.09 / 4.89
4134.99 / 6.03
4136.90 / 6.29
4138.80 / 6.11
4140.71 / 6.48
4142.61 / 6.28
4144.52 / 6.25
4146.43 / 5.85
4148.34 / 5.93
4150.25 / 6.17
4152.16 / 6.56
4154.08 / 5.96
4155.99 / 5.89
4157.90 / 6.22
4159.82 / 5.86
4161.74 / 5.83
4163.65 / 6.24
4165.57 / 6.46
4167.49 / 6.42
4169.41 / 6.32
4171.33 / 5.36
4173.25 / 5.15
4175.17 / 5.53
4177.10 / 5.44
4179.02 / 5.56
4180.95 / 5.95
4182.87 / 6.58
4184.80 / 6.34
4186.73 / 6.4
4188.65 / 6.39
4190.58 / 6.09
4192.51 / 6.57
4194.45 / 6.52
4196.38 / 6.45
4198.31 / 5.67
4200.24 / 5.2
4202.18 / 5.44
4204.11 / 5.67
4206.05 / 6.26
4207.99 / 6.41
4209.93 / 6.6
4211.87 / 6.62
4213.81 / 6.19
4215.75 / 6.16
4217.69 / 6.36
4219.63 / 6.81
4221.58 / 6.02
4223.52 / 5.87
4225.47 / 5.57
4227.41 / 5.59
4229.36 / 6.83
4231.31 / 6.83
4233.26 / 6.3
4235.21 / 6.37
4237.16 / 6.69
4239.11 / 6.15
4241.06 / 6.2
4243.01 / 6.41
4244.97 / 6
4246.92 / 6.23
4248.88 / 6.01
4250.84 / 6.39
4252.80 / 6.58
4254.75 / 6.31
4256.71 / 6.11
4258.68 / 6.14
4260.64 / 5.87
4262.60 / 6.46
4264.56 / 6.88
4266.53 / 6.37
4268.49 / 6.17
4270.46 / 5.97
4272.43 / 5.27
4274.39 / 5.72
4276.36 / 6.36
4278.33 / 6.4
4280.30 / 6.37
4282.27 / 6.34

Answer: 0.14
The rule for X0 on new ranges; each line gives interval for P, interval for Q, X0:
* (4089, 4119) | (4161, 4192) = 0.42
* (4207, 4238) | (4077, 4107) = -0.65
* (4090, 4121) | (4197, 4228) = 0.45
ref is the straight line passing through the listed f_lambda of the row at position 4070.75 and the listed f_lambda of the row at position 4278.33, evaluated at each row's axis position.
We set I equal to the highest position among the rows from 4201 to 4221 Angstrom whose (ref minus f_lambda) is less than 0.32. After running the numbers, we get 4219.63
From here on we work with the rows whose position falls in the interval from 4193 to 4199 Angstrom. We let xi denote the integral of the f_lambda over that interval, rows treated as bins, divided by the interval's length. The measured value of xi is 6.26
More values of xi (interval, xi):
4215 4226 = 6.15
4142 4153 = 6.17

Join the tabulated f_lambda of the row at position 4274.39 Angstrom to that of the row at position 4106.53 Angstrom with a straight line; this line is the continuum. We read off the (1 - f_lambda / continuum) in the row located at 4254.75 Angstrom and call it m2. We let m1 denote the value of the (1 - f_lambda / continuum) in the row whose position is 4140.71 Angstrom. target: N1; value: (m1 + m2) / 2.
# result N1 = -0.12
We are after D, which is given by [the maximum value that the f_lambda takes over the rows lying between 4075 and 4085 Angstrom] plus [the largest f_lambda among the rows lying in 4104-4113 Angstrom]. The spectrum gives 12.1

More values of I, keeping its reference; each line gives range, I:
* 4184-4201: 4196.38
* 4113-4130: 4121.68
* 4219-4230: 4229.36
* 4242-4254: 4252.80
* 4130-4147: 4142.61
